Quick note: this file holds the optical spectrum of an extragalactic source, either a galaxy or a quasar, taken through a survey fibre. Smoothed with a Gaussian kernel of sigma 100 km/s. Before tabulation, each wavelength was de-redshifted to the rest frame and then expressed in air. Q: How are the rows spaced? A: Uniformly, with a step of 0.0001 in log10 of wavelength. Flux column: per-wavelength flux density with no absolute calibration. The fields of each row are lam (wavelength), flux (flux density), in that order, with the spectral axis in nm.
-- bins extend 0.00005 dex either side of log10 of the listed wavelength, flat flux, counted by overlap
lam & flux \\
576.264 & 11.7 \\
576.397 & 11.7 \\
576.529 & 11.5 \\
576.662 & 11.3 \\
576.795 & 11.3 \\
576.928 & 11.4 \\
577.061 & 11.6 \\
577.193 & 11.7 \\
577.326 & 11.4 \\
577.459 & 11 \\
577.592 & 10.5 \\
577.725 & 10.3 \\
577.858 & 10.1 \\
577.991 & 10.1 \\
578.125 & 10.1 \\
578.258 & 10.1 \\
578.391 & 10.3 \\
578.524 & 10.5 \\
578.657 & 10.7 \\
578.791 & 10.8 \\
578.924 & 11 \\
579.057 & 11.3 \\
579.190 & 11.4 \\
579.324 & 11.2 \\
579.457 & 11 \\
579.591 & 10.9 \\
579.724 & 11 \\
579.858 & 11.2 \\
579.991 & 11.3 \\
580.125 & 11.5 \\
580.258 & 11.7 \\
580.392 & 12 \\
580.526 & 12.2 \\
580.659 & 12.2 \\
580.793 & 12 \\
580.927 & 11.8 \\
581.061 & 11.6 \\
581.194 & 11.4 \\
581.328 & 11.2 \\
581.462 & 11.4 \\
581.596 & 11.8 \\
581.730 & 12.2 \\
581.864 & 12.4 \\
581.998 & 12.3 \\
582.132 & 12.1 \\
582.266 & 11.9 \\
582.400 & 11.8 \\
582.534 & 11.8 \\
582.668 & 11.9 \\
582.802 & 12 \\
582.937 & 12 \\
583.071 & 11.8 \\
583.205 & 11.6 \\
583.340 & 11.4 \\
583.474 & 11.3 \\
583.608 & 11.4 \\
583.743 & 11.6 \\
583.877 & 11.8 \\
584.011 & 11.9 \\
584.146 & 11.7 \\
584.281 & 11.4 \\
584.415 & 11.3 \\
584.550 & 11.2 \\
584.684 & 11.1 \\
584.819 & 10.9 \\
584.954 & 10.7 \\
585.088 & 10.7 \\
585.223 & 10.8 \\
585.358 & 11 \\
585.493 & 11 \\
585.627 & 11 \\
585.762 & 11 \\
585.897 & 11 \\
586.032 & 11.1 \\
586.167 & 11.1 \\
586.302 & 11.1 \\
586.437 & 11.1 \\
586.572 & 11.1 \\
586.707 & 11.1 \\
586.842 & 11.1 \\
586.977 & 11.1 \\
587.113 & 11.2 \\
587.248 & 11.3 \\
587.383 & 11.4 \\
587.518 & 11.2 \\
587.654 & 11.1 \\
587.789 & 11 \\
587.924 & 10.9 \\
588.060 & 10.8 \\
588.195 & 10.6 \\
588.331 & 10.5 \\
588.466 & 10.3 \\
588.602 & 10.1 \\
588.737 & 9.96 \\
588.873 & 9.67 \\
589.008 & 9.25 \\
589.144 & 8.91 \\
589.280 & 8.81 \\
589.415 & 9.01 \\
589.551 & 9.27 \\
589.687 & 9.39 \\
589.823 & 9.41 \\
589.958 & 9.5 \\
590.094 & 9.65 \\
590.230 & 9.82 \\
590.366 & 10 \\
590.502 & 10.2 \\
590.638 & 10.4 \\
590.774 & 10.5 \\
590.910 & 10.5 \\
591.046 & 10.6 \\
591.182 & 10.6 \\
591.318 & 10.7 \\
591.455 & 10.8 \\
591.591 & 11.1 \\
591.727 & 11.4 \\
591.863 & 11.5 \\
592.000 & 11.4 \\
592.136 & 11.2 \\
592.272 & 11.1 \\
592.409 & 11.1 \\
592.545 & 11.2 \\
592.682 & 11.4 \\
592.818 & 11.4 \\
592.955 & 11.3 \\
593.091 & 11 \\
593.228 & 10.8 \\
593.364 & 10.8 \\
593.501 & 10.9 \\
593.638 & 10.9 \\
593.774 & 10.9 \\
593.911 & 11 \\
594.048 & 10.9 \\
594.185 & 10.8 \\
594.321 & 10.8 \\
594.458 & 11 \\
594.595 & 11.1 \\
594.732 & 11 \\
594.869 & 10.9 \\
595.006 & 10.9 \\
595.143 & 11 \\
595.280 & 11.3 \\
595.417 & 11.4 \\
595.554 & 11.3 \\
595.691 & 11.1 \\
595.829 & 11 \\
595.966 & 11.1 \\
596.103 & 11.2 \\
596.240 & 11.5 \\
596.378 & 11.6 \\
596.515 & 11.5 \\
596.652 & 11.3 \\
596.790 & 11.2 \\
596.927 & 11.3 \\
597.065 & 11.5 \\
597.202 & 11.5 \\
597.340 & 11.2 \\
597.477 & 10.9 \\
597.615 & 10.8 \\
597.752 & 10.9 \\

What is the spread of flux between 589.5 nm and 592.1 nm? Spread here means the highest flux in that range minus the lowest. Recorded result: 2.2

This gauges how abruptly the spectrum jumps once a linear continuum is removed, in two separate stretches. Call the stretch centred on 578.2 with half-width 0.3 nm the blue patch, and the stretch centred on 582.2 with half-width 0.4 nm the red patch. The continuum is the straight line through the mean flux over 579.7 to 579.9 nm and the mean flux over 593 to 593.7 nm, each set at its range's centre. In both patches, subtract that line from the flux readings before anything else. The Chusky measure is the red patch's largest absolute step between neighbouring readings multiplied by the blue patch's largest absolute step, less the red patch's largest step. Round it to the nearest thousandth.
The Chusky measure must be -0.158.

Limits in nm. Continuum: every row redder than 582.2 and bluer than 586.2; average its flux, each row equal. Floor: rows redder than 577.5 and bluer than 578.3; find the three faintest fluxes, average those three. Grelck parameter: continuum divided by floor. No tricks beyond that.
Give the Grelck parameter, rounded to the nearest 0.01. 1.13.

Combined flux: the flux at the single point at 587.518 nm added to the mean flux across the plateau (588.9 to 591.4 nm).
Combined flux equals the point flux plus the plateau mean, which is 21.0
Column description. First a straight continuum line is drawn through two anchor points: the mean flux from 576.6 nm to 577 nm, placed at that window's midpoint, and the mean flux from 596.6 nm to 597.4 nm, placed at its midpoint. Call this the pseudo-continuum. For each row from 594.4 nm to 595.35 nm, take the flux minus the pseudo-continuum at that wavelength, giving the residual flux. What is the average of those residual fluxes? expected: -0.30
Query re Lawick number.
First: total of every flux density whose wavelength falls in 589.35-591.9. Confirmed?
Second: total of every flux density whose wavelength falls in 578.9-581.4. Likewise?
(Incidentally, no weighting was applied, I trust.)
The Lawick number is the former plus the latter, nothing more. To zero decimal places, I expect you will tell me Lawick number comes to 412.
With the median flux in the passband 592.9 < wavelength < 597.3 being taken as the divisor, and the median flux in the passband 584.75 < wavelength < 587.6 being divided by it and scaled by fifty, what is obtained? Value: 50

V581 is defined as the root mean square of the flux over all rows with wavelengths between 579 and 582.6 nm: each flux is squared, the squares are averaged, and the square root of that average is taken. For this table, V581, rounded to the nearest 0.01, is 11.66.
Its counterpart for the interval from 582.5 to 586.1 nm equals 11.36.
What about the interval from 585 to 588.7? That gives 10.96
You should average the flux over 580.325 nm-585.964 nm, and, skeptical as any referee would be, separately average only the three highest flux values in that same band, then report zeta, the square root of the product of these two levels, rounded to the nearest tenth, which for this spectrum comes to 11.9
